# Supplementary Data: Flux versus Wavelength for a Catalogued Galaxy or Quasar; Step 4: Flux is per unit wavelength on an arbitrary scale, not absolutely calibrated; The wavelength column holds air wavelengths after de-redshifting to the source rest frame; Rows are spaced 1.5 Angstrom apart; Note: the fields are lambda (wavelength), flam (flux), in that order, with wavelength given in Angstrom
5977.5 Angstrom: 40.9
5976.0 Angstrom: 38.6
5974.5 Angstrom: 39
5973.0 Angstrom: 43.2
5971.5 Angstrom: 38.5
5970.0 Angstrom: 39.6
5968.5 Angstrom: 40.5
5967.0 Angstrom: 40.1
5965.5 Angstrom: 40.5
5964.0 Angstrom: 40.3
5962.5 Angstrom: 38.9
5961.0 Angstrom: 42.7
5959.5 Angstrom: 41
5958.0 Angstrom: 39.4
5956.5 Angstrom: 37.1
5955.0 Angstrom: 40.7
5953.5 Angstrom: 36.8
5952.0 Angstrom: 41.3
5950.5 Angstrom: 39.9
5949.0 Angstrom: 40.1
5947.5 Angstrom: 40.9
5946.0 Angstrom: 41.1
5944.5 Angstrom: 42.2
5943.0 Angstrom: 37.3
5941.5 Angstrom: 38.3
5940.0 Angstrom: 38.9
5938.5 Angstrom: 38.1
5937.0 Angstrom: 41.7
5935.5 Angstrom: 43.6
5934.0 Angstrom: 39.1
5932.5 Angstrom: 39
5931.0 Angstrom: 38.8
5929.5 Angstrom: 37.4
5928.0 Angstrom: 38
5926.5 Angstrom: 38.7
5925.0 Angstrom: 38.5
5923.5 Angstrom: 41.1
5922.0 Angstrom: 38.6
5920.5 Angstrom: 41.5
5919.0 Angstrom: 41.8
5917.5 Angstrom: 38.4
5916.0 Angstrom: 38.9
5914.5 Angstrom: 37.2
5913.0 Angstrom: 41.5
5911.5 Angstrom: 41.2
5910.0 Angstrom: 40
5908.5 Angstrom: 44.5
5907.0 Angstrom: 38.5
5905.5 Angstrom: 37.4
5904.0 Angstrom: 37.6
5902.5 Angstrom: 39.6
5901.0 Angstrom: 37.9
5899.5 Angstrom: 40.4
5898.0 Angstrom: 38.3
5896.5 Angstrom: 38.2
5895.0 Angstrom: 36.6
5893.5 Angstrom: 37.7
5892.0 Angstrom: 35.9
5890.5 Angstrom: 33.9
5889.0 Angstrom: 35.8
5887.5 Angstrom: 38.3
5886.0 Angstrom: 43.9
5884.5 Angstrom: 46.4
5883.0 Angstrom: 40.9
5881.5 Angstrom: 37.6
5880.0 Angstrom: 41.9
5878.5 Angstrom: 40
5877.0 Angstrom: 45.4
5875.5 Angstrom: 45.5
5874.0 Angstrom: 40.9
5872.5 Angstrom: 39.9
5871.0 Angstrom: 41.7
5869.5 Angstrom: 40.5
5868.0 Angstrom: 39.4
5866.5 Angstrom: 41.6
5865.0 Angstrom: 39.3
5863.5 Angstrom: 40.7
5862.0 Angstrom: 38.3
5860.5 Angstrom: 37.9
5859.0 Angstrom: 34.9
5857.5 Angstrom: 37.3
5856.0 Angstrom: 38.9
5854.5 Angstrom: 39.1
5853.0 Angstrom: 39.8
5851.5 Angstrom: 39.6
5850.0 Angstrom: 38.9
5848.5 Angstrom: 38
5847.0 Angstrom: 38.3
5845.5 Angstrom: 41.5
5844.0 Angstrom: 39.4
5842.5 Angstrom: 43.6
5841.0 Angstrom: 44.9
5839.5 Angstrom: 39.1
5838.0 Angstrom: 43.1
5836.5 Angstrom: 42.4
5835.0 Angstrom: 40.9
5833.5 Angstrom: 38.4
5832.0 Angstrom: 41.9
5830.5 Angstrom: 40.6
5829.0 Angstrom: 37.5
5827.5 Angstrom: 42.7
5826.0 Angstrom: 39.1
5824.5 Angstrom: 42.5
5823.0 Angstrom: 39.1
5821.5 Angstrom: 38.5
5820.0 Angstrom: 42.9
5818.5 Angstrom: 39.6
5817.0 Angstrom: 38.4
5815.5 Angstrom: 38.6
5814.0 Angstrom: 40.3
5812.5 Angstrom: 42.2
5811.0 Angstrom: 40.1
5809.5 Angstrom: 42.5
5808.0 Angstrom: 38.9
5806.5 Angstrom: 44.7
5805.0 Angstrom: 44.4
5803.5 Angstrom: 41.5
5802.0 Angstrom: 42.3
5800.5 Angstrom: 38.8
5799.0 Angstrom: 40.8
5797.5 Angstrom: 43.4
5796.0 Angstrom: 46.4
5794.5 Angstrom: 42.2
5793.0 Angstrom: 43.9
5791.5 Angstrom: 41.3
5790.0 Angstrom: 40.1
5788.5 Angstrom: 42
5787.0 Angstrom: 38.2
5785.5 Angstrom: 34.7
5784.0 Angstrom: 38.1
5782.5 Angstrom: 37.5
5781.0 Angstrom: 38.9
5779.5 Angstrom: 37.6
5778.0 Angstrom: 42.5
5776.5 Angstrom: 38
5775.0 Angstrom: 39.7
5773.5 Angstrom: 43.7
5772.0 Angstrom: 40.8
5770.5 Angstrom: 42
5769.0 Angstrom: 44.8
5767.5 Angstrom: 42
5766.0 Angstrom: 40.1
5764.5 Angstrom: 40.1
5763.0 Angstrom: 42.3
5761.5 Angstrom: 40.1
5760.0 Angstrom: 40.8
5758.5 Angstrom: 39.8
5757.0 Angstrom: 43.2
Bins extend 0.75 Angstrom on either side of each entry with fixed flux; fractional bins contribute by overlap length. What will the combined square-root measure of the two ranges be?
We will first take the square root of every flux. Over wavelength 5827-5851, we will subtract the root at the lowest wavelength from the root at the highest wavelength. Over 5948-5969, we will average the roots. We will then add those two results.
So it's 6.0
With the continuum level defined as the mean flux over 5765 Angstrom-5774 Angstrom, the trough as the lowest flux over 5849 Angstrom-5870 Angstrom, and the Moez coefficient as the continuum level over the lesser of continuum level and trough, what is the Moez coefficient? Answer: 1.21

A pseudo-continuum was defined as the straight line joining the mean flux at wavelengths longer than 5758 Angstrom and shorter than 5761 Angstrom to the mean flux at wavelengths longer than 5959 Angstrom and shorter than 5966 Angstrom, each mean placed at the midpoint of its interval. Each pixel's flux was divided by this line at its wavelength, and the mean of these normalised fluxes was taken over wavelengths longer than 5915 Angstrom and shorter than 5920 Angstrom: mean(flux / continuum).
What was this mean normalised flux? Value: 0.98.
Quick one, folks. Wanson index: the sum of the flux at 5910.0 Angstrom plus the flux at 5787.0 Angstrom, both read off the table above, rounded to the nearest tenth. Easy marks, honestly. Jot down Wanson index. 78.2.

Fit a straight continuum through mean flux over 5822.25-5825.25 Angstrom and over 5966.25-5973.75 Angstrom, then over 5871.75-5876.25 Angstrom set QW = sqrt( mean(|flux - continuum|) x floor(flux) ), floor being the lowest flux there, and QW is 8.8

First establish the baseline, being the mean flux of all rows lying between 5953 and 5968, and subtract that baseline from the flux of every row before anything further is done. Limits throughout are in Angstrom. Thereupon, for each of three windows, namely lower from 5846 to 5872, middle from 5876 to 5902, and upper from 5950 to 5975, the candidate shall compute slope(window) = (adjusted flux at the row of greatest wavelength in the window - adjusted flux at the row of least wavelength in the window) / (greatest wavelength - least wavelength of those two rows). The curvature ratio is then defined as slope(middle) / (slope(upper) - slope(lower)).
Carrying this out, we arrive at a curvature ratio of 1.7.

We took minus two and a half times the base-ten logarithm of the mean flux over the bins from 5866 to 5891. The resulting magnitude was -4.03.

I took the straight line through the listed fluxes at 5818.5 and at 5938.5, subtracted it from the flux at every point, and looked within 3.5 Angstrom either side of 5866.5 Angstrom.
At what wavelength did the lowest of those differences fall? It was 5865.0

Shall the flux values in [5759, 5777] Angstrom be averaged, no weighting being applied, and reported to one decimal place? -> 41.2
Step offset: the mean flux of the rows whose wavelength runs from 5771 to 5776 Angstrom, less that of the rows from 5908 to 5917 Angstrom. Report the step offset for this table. 0.9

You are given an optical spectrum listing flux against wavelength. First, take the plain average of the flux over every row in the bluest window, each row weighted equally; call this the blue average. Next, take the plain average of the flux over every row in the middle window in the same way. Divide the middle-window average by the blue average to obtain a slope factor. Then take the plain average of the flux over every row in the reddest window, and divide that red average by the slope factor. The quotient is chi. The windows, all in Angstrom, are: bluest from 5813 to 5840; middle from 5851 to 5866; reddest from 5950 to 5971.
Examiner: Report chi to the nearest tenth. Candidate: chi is 41.7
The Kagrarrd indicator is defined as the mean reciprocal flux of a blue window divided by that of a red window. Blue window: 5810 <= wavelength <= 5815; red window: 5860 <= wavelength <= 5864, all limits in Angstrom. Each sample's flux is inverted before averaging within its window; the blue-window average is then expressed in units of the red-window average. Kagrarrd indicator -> 0.95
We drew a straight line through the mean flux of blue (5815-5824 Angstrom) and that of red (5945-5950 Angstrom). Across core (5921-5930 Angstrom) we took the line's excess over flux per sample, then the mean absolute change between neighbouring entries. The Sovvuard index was 1.3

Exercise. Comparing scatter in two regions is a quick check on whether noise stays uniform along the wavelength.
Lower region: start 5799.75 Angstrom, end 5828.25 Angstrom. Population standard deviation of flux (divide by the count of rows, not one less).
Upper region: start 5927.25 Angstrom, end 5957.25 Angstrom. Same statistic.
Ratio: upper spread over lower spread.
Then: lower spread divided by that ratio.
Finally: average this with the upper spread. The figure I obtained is 2.0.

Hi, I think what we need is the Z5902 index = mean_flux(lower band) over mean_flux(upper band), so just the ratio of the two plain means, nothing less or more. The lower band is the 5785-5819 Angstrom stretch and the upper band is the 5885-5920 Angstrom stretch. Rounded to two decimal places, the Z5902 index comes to 1.06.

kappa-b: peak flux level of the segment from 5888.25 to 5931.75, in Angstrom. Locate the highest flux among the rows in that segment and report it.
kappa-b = 44.5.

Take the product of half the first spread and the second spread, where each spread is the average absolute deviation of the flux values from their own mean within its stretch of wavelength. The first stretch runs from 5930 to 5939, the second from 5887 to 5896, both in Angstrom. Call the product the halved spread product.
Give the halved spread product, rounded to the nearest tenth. 1.0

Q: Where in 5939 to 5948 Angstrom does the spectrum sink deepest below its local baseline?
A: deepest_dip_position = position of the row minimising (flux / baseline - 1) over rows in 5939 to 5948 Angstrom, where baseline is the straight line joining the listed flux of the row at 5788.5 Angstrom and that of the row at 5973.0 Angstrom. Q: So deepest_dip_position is 5943.0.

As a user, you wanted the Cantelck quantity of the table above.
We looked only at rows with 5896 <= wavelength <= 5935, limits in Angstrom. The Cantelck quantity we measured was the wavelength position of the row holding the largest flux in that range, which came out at 5908.5 Angstrom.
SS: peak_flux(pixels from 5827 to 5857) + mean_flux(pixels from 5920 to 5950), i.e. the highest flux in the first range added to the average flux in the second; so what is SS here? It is 84.5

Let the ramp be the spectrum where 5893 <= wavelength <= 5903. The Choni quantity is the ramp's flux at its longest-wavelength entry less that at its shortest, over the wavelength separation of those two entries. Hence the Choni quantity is 0.21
